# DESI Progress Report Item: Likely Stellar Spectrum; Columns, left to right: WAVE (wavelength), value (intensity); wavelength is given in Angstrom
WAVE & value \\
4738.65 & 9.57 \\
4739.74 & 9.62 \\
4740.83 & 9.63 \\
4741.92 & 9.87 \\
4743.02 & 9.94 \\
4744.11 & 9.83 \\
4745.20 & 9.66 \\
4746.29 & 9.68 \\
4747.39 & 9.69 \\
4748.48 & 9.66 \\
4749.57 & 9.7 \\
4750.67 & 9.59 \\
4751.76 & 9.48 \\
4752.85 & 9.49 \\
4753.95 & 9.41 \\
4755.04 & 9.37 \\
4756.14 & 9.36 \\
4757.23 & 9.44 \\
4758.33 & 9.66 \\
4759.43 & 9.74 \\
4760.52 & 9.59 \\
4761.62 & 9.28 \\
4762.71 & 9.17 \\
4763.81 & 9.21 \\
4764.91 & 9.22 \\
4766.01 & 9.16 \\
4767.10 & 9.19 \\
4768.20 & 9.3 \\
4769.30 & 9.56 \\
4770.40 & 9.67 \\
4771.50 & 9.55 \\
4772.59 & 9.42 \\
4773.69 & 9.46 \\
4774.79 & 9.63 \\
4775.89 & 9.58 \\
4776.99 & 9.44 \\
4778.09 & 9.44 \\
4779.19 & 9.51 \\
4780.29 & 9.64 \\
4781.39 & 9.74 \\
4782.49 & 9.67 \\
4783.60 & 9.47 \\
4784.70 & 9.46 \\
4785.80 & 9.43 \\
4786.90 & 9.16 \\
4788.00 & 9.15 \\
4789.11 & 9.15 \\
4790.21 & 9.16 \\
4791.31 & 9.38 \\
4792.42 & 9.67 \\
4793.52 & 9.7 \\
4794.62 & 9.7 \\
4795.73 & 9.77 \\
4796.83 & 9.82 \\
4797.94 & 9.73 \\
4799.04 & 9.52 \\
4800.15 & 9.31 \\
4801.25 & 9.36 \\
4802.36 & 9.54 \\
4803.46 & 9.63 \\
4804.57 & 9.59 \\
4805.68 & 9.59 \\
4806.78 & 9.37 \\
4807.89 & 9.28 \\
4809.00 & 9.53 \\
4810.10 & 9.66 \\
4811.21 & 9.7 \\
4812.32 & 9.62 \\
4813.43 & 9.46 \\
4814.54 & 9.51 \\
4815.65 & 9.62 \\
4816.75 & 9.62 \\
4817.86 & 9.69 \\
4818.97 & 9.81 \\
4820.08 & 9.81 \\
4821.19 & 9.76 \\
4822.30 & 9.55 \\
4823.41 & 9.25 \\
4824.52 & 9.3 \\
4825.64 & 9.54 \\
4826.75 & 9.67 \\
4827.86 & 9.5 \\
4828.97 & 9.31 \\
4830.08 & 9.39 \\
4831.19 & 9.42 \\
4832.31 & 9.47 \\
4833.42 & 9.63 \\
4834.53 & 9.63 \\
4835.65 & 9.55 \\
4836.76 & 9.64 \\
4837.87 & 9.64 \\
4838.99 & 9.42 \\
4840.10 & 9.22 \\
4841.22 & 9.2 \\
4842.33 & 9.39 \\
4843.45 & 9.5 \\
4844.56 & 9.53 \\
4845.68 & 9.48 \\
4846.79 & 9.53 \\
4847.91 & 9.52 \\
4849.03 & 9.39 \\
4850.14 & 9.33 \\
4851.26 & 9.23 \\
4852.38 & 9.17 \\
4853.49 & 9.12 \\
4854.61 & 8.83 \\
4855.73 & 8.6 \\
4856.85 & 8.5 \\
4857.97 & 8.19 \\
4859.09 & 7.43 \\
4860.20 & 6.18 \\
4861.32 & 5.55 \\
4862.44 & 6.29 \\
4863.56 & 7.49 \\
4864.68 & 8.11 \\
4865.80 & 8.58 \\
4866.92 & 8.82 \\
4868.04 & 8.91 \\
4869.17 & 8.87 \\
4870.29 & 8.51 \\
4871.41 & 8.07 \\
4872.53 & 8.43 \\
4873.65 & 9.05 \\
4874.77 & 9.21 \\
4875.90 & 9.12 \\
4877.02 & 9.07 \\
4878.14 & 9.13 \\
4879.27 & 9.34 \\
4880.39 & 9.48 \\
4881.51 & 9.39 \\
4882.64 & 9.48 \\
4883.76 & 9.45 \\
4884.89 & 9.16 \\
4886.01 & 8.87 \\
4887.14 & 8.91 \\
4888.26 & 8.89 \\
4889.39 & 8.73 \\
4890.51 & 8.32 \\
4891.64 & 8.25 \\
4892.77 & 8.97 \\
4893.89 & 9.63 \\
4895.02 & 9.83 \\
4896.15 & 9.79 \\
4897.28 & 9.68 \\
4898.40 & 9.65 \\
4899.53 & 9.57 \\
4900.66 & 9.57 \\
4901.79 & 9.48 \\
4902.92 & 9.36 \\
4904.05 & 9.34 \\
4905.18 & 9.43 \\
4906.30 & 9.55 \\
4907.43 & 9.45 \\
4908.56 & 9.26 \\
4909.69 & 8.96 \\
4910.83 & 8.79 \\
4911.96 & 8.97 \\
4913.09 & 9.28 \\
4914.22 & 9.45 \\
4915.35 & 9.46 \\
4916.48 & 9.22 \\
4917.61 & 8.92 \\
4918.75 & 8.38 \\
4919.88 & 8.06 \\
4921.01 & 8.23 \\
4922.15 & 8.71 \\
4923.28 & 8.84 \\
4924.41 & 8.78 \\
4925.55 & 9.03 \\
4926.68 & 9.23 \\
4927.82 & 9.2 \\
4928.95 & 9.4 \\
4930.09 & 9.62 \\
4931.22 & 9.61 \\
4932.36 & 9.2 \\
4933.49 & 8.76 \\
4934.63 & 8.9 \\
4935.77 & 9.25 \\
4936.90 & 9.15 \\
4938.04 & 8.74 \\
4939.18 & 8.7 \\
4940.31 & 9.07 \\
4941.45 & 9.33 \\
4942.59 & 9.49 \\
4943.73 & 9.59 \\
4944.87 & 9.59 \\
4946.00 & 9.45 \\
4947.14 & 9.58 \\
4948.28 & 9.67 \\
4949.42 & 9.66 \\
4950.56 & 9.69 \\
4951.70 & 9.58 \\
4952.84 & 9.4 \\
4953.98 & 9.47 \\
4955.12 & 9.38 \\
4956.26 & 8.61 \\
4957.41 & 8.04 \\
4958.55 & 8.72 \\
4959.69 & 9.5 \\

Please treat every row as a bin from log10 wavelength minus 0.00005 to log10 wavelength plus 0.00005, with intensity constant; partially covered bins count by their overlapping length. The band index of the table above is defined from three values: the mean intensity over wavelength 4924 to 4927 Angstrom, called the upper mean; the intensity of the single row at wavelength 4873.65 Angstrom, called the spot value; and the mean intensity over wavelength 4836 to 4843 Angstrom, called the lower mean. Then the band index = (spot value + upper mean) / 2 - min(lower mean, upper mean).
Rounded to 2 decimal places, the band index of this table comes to 0.02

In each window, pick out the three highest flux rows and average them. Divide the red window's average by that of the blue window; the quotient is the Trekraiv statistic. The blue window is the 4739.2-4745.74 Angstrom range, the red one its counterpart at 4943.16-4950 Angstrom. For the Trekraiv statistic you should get 0.98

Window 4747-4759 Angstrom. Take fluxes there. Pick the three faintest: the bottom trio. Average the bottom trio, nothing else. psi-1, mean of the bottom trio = 9.4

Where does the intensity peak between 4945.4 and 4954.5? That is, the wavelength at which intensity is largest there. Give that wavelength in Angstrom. 4950.56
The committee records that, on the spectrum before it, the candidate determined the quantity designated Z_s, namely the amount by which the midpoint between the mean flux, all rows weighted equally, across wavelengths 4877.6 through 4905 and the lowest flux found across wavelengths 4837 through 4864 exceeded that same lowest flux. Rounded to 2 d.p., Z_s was 1.86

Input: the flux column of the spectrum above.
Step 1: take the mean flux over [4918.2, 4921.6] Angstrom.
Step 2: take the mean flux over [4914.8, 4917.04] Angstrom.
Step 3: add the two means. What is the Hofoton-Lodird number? 17.6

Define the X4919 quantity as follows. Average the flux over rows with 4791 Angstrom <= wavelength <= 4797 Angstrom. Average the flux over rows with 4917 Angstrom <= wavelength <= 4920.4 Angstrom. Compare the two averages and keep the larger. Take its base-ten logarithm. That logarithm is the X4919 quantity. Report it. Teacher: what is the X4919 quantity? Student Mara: 0.9856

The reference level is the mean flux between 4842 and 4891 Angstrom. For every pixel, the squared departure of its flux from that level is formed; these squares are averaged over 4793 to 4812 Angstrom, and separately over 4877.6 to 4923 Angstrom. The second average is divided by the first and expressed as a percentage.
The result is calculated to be 52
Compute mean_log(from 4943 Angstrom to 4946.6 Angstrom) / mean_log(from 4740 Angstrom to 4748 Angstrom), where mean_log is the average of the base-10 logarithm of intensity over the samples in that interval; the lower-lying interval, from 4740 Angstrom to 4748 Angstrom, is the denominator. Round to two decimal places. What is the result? 0.99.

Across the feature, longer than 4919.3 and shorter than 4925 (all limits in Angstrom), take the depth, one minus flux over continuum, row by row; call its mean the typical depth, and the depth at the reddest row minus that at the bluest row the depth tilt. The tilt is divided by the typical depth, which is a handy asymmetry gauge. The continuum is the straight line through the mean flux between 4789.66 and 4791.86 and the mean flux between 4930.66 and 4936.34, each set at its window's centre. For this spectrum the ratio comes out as -1.1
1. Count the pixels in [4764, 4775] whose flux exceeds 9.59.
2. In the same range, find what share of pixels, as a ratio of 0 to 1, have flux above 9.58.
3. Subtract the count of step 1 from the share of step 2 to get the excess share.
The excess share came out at -1.8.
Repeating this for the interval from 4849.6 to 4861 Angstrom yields 0.0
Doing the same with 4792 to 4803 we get -5.4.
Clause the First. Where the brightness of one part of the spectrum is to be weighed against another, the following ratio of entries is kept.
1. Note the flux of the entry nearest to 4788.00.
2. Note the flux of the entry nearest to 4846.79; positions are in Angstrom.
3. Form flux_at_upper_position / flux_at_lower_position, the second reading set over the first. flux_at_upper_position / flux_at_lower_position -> 1.04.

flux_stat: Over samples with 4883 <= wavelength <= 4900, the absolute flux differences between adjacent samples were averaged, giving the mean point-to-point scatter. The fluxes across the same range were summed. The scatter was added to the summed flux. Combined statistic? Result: 138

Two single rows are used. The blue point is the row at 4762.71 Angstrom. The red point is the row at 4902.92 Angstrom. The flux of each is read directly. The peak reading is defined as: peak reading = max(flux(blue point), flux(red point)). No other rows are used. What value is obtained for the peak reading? 9.36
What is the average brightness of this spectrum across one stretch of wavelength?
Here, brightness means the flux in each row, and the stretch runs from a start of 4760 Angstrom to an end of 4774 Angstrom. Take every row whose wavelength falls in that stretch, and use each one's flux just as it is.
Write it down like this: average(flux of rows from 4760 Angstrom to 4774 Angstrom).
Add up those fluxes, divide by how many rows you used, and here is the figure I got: 9.37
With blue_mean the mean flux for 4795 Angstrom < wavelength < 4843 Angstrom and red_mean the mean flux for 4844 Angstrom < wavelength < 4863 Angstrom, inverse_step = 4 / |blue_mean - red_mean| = 4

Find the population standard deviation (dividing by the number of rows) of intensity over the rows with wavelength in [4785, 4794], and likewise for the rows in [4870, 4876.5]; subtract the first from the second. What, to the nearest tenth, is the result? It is 0.2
